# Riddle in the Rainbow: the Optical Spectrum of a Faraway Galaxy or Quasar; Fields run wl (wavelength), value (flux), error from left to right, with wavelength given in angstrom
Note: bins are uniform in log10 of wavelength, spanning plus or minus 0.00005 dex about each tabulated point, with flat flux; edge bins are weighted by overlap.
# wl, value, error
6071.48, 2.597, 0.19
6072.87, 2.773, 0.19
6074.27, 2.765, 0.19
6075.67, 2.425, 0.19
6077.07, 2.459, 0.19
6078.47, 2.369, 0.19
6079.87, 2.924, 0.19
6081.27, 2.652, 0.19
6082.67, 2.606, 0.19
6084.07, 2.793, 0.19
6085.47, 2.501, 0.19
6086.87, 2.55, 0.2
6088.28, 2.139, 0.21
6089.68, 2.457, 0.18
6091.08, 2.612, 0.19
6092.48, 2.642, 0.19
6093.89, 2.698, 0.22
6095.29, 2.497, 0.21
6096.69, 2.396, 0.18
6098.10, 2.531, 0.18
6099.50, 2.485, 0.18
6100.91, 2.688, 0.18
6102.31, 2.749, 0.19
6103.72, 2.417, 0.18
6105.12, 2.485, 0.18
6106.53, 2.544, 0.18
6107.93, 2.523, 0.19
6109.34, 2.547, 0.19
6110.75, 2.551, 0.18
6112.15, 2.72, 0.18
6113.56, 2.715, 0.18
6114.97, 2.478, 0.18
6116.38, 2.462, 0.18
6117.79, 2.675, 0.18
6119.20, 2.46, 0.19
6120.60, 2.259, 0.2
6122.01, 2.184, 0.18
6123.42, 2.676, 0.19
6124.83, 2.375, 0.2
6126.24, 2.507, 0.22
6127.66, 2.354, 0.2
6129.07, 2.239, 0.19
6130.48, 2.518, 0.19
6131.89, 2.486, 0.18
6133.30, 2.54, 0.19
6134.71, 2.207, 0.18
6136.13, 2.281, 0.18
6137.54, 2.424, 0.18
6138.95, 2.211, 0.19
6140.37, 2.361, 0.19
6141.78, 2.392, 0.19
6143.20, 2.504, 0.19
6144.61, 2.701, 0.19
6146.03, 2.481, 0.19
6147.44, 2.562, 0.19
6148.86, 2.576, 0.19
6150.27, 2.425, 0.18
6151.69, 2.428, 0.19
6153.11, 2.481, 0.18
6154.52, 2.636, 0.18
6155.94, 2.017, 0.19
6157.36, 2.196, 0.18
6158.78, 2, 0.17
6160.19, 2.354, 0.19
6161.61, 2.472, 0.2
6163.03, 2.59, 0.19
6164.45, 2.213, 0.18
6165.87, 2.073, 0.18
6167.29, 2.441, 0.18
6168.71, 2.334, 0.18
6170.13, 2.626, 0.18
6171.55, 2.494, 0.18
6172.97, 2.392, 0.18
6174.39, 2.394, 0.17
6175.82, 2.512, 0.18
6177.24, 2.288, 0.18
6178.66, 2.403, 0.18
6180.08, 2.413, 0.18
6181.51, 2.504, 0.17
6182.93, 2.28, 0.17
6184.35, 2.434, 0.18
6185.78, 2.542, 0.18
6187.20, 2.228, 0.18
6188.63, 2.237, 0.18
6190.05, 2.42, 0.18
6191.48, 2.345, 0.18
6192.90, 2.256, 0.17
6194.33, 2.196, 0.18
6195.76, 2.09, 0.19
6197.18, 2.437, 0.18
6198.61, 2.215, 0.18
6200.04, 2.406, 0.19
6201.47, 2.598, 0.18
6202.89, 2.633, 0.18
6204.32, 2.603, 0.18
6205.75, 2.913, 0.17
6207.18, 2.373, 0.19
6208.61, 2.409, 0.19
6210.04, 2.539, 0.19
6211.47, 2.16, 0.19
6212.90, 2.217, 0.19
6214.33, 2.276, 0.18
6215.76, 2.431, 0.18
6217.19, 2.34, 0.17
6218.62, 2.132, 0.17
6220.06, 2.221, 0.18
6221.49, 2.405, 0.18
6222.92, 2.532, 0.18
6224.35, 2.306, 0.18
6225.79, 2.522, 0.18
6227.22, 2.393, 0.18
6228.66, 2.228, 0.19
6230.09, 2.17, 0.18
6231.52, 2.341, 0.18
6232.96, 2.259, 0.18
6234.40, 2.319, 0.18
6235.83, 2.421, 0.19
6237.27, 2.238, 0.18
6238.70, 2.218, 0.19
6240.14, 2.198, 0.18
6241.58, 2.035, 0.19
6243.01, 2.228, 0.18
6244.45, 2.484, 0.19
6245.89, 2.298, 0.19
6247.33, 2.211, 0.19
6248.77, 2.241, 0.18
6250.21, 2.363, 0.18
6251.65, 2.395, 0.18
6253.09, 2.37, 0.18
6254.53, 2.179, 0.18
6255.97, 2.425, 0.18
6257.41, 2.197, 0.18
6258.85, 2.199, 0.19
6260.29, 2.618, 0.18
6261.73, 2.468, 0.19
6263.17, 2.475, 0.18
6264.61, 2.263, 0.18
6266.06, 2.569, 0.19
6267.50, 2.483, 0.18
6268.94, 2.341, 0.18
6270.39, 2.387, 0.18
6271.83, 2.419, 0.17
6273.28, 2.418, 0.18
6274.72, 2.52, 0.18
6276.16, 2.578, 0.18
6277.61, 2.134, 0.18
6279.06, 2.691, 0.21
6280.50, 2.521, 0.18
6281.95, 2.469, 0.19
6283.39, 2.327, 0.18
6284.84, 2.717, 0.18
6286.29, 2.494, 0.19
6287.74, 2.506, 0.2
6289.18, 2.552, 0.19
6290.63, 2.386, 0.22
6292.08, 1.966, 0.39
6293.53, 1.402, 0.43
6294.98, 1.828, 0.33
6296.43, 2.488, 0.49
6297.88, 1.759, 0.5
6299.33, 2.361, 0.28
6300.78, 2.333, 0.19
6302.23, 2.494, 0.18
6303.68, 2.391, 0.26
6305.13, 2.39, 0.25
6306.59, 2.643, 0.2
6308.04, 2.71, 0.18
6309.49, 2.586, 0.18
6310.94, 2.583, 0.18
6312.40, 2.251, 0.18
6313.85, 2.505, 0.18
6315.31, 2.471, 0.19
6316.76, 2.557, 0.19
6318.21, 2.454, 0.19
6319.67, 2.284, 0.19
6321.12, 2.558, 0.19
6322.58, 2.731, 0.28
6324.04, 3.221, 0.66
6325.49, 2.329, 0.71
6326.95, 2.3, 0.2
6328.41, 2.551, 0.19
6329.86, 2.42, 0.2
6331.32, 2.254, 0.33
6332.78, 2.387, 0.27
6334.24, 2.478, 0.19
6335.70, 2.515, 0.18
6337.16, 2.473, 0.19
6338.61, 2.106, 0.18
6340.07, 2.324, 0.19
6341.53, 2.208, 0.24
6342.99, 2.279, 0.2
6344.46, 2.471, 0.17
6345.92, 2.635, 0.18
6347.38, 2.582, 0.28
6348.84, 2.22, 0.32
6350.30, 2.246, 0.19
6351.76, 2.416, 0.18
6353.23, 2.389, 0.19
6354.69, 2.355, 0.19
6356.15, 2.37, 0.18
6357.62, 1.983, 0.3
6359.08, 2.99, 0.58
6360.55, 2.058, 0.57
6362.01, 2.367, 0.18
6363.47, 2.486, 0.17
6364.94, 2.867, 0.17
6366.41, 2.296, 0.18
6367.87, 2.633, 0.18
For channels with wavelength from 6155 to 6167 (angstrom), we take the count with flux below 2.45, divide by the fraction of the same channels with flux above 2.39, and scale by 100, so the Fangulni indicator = 2400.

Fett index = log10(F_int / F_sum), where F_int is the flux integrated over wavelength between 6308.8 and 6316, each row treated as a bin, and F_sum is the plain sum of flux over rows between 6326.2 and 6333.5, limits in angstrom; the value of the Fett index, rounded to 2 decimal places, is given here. 0.18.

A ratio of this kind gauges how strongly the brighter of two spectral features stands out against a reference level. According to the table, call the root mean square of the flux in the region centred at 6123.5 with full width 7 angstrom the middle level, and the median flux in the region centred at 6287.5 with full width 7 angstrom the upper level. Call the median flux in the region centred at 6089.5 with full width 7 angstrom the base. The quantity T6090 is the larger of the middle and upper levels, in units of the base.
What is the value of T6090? 0.98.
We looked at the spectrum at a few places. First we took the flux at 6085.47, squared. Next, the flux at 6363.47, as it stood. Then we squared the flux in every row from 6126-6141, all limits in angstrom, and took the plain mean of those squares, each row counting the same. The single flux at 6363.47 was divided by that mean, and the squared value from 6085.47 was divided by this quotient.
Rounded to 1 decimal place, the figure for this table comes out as 14.2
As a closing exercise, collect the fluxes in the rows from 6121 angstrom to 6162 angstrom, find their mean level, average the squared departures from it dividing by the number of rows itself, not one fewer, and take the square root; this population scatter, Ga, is 0.174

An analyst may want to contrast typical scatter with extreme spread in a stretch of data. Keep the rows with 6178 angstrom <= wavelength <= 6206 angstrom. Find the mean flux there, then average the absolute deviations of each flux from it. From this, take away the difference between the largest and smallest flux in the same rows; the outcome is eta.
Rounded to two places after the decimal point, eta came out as -0.68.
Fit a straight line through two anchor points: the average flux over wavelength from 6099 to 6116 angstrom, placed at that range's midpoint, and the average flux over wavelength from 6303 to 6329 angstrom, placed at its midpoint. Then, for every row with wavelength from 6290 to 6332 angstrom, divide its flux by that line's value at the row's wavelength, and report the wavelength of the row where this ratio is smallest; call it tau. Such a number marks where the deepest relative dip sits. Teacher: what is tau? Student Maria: 6293.53 angstrom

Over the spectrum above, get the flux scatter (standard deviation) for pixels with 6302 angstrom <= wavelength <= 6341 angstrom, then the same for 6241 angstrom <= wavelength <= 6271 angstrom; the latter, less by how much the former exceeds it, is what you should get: 0.08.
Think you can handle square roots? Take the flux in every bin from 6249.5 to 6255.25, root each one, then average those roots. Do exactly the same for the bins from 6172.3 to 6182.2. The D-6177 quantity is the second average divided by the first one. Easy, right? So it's 1.02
